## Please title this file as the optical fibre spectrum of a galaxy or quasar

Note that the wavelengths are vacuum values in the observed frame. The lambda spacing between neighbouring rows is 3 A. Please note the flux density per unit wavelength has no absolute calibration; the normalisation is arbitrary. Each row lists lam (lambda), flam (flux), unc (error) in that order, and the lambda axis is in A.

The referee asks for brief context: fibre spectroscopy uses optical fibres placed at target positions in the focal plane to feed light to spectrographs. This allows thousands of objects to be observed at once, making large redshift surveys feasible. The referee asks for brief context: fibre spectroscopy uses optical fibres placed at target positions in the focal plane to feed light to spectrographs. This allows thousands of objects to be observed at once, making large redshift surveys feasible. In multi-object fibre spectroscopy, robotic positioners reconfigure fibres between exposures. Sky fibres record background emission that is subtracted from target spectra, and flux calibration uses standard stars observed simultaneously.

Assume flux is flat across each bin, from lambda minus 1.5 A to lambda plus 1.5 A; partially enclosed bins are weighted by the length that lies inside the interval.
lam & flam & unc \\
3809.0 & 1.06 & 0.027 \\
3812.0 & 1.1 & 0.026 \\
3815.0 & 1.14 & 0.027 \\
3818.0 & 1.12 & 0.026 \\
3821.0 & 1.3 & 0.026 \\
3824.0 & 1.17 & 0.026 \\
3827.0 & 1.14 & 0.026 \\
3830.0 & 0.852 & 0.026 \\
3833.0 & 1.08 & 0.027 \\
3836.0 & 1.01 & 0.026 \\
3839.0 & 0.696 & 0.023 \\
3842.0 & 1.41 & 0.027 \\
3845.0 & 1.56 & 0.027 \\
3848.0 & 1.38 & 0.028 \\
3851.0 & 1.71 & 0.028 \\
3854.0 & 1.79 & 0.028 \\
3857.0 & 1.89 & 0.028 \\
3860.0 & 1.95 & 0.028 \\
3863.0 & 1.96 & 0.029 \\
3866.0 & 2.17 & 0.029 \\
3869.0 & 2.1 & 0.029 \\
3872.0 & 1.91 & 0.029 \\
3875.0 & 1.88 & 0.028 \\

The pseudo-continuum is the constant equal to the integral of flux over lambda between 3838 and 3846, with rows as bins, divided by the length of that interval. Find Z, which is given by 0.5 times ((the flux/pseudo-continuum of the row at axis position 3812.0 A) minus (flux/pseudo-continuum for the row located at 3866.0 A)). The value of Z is -0.43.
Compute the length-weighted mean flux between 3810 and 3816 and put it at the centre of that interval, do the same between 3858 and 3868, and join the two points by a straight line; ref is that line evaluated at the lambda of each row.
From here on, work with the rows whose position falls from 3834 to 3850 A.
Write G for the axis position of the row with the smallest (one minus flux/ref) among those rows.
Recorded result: 3845.0 A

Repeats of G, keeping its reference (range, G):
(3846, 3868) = 3866.0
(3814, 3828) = 3821.0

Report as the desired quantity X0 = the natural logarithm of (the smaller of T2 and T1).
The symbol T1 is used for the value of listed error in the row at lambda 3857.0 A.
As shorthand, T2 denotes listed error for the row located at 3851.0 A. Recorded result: -3.58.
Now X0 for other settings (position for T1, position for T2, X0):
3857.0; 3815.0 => -3.61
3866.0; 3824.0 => -3.65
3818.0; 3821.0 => -3.65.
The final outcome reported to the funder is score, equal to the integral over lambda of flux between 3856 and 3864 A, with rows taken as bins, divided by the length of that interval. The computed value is 1.9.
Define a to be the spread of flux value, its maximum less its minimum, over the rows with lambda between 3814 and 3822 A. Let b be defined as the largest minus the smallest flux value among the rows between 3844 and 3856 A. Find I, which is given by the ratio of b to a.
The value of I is 2.3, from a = 0.18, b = 0.41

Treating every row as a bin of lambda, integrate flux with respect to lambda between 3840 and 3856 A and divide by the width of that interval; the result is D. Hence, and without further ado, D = 1.6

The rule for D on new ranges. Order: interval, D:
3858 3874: 2.0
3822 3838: 1.0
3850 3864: 1.9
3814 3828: 1.2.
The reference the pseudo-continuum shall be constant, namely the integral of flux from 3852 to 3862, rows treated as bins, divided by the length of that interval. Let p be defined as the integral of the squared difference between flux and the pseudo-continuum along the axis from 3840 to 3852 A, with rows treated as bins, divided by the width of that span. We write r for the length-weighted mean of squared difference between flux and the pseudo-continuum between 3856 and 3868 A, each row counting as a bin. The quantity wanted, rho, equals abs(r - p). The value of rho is 0.2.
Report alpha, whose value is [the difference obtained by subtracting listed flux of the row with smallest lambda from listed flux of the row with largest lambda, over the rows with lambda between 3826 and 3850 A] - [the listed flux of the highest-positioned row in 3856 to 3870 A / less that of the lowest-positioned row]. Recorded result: 0.0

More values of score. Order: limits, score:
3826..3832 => 1.0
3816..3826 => 1.2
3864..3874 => 2.0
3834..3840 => 0.9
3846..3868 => 1.8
